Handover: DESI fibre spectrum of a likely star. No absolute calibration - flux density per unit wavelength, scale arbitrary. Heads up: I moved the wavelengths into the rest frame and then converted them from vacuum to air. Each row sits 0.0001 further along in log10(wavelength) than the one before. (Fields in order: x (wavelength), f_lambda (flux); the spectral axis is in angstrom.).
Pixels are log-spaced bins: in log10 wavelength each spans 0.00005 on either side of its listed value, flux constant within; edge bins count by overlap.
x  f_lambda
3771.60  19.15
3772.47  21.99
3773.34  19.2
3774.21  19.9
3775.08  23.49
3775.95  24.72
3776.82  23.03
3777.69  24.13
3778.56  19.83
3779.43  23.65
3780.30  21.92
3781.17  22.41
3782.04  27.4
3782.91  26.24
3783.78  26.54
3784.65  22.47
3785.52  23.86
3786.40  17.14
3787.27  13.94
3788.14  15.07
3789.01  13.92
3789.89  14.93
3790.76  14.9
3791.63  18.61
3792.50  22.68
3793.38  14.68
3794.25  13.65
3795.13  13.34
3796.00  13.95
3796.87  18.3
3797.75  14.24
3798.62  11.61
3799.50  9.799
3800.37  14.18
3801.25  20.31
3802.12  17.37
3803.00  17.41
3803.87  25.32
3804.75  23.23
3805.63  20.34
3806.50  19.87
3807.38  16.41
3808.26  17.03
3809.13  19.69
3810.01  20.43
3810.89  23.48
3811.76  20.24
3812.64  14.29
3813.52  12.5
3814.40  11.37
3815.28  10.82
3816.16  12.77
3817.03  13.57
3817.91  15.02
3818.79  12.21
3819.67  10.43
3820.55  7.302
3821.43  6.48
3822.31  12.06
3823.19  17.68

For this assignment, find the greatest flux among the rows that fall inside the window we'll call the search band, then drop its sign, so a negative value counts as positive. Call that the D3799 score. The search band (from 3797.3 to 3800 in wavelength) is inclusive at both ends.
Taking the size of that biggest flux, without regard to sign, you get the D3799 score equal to 14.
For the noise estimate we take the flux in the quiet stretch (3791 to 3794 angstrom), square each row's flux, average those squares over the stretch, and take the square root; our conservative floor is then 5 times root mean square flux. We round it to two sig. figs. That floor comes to 95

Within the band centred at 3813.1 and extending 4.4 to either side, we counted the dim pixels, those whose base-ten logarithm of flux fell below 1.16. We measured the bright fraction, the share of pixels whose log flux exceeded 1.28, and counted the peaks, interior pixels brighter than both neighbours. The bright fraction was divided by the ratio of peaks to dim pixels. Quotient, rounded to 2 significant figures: 2.4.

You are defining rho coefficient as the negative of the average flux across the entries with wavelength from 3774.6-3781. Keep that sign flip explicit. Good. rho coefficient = -23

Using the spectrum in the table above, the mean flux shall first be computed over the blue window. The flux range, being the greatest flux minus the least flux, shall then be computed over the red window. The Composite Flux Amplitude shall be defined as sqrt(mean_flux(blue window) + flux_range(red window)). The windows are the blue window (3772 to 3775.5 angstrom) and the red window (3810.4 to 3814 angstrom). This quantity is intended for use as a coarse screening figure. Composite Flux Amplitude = 5.7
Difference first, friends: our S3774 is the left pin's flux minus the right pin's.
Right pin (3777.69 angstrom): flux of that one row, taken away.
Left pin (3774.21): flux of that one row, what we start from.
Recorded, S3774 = -4.2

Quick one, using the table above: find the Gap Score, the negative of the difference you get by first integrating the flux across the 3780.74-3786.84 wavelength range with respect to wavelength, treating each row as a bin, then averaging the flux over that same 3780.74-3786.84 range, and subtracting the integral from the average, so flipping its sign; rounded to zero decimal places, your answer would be 121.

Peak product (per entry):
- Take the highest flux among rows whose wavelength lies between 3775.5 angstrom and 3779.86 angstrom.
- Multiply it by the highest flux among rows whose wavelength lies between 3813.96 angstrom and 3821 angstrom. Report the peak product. 371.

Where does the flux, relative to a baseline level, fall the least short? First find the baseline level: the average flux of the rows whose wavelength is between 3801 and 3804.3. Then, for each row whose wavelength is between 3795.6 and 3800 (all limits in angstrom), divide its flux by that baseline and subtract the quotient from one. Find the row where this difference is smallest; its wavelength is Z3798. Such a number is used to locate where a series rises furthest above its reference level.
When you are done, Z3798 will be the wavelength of 3796.87 angstrom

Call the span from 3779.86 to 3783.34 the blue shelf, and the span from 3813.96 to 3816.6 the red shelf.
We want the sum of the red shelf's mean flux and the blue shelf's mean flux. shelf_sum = 36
